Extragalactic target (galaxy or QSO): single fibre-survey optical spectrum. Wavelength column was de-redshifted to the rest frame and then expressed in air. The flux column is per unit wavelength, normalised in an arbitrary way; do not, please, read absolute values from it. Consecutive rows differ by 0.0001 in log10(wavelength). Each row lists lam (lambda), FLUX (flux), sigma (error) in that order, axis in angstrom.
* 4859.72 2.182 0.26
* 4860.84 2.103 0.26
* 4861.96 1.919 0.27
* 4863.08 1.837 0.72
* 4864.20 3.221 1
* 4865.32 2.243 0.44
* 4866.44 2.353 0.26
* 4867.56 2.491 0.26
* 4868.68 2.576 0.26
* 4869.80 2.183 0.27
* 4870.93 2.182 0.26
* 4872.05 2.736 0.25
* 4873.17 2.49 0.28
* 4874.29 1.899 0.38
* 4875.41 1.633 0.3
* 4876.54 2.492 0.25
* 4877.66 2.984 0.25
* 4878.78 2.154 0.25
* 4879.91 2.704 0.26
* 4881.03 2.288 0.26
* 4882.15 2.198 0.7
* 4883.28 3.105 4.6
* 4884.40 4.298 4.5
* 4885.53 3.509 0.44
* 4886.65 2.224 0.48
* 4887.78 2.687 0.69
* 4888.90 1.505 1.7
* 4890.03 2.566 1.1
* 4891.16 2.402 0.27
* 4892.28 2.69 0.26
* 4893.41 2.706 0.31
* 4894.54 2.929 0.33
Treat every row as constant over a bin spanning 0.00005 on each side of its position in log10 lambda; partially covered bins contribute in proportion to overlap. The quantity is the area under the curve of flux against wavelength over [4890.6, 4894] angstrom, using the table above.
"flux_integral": 8.8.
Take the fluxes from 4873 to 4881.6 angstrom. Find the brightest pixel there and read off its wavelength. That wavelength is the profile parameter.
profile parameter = 4877.66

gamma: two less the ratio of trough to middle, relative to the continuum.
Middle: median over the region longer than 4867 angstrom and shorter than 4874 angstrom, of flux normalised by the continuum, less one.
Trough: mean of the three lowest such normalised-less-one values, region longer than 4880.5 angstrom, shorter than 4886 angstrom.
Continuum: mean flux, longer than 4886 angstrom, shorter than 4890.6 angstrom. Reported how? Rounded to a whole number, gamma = 1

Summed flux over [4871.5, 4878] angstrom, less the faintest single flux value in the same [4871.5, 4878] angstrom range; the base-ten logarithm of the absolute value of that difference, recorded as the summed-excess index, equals 1.10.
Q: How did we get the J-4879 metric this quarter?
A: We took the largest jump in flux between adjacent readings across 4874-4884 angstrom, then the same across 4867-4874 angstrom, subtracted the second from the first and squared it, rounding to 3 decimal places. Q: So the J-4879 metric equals 0.125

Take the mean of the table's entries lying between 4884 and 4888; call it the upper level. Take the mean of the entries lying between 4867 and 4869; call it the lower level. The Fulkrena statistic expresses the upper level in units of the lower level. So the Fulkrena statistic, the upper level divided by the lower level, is 1.25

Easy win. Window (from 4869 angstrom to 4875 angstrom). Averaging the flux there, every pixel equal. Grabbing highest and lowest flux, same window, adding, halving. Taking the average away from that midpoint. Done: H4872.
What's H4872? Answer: 0.02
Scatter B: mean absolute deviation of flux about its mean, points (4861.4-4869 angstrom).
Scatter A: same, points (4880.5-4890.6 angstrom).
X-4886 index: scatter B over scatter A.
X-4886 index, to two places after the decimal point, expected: 0.53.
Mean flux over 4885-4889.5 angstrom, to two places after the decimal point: 2.48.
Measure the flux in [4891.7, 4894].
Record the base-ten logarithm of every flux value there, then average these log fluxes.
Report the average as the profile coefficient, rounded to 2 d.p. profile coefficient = 0.43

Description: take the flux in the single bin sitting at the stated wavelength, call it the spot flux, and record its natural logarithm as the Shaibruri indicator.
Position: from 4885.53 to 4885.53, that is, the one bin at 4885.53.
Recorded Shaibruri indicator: 1.26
